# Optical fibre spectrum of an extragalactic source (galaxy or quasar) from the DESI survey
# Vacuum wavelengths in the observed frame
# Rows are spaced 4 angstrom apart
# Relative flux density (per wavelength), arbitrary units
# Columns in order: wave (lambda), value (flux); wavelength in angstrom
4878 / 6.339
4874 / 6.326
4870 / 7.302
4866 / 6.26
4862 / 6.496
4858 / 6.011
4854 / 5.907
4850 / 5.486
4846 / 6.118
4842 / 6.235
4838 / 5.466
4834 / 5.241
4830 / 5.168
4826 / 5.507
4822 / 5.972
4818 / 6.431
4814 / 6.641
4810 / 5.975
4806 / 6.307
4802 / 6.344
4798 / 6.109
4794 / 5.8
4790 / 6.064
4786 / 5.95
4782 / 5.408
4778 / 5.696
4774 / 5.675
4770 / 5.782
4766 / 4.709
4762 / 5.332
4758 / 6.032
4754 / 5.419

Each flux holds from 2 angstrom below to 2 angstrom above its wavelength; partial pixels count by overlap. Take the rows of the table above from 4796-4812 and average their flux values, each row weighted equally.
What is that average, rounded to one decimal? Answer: 6.2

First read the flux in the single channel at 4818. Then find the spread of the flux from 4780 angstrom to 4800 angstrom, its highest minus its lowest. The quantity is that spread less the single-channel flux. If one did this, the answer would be -5.7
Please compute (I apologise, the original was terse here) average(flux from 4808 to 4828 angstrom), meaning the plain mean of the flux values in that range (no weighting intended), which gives 6.1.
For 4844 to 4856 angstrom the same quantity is 5.8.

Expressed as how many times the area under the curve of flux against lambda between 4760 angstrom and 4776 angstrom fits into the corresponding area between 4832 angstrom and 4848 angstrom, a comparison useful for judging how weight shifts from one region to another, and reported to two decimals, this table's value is 1.07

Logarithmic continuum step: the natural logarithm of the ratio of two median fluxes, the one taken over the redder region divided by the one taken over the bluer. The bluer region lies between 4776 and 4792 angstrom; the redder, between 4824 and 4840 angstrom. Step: -0.08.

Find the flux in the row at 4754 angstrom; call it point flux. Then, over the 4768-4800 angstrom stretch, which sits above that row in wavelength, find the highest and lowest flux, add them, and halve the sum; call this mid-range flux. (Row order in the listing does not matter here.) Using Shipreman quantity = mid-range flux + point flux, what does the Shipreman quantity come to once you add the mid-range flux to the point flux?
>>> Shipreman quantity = 11.2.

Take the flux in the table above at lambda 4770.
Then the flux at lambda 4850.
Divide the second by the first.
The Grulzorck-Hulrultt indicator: 0.95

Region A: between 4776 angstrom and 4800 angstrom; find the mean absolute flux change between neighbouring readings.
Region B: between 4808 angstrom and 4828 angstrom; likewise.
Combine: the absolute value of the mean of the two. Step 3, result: 0.38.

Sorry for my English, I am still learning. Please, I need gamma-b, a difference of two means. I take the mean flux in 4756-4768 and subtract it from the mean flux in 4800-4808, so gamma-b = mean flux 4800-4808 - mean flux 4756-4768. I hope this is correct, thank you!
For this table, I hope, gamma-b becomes 1.0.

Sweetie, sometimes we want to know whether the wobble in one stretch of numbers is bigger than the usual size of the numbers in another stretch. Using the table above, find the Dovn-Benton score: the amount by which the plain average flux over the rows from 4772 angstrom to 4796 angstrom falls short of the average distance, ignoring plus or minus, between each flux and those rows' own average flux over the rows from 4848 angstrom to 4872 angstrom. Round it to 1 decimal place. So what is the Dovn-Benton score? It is -5.3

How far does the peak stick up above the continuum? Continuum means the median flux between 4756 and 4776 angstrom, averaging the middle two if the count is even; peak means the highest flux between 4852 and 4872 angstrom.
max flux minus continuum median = 1.63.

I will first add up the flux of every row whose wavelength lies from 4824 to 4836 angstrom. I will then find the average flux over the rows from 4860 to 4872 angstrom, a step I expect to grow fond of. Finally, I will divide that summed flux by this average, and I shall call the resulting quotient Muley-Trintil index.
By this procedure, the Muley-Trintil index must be 2.4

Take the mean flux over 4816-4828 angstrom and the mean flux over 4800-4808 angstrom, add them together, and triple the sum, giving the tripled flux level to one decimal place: 36.9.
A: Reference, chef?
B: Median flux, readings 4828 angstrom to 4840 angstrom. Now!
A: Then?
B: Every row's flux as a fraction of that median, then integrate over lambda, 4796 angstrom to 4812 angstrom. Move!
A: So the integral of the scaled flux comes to 18.9 angstrom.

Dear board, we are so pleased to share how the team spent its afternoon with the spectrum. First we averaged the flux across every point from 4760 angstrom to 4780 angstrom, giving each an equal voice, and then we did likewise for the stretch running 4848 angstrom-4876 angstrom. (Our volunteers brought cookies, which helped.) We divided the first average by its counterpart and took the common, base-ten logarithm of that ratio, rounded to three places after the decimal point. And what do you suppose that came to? -0.061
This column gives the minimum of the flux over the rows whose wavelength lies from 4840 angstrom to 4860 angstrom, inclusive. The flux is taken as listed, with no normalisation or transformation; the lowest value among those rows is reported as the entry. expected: 5.486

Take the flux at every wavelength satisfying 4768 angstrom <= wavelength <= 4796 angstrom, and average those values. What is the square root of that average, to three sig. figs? 2.40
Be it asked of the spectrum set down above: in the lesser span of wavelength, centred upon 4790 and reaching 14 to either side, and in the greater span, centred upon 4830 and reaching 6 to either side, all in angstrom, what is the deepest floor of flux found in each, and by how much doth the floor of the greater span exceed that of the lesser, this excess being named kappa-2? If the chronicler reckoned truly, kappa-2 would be -0.24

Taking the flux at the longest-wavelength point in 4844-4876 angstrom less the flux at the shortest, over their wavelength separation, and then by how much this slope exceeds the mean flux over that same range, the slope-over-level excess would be -6.2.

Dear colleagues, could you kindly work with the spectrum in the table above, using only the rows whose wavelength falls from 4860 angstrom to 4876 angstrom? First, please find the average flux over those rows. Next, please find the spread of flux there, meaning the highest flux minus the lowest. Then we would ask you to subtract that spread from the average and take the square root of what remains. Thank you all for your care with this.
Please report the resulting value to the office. 2.36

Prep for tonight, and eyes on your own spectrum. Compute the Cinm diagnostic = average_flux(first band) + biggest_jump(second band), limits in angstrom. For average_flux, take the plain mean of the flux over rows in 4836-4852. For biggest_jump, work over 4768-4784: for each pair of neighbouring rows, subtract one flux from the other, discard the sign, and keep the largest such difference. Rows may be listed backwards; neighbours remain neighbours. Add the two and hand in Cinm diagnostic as 6.11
